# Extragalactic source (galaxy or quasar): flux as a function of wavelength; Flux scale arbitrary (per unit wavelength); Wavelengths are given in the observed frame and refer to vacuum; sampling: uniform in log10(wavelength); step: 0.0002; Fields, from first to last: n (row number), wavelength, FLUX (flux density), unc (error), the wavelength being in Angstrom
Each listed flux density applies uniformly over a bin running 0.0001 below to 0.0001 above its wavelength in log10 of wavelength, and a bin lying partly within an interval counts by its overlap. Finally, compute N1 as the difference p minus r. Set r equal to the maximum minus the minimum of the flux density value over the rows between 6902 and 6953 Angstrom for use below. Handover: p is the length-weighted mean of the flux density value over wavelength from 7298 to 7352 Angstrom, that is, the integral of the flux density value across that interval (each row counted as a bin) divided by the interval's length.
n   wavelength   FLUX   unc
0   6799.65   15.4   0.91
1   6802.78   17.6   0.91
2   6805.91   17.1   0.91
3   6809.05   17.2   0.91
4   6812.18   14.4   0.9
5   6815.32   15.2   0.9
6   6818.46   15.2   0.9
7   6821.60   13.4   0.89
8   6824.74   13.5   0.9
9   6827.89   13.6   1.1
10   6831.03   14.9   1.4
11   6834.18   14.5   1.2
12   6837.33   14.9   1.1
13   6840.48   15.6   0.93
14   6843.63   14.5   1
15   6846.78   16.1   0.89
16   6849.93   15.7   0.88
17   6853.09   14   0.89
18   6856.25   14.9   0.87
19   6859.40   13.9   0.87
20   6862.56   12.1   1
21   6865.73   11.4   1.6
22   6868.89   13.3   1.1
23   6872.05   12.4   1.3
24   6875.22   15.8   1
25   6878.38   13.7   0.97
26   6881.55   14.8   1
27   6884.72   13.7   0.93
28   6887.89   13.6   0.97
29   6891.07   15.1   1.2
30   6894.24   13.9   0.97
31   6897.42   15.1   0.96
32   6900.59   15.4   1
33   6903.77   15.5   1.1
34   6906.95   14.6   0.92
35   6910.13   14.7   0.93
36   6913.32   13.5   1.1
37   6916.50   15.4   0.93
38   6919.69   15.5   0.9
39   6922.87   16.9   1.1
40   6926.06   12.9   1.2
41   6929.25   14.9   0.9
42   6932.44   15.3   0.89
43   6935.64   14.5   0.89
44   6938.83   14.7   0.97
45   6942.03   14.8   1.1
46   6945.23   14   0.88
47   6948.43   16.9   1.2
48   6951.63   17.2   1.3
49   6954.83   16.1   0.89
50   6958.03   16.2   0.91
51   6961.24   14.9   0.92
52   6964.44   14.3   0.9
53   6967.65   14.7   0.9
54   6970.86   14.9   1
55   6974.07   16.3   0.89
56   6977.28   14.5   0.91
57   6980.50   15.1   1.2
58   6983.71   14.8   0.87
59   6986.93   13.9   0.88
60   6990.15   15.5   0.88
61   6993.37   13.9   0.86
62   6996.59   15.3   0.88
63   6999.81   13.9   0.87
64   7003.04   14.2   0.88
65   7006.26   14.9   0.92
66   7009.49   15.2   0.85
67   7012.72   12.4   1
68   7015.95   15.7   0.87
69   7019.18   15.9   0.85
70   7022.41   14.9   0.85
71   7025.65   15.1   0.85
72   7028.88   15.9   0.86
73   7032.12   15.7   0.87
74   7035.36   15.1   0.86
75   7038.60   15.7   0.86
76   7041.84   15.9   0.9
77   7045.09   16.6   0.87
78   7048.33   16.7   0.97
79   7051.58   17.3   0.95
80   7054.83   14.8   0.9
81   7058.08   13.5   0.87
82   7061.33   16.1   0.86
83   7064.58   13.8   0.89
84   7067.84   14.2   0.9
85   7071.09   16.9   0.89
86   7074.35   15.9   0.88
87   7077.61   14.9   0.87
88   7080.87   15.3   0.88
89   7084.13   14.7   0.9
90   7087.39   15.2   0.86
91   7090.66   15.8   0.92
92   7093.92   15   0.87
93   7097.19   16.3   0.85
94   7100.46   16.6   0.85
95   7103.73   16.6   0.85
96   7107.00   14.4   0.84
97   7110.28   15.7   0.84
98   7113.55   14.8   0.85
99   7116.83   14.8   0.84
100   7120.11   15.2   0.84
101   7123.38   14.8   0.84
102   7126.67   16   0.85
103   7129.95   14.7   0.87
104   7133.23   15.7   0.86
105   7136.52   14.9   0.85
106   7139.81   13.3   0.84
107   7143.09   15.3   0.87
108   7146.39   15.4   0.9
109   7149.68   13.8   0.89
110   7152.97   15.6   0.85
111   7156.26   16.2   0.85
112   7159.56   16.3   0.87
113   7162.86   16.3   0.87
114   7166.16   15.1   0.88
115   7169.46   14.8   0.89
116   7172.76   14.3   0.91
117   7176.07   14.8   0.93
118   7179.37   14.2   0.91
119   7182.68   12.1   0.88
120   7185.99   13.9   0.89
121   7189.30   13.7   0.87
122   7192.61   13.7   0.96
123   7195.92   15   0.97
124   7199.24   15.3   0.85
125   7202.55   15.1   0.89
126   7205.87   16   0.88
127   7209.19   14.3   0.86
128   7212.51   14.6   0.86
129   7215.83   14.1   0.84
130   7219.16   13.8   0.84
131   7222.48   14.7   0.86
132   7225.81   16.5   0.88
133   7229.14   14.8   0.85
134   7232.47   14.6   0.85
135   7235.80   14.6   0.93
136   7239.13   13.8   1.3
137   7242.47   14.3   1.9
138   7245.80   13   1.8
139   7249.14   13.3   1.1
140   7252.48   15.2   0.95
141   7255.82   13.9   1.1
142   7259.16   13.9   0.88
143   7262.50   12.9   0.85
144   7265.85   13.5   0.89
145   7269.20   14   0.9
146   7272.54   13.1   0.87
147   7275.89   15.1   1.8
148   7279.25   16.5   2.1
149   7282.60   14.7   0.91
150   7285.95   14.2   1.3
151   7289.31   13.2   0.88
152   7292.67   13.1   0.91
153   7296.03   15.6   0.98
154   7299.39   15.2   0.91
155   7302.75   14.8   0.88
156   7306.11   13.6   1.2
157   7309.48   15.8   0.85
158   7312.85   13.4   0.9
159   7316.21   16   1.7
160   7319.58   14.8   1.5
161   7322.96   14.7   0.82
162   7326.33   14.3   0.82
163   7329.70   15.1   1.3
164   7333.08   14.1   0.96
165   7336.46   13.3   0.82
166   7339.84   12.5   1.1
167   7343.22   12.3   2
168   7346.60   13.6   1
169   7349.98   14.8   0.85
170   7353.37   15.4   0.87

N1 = 10.0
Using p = 14.3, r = 4.3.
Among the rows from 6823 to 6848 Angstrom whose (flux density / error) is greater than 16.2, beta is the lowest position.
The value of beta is 6840.48 Angstrom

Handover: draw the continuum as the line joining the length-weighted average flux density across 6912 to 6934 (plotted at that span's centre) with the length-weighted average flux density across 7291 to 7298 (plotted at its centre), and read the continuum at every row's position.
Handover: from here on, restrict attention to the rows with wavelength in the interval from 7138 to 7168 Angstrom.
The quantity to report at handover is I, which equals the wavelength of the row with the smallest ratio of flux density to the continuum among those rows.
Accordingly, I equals 7139.81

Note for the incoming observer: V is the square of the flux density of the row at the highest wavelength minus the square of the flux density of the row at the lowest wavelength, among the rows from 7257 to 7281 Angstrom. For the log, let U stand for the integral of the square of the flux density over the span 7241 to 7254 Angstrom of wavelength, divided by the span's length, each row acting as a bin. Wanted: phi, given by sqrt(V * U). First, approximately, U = 195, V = 79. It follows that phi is 124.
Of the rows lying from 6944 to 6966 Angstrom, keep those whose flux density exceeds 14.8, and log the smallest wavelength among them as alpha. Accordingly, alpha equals 6948.43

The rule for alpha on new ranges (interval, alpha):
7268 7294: 7275.89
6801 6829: 6802.78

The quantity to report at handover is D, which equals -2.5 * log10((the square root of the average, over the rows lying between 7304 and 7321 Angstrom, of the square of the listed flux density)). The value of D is -2.92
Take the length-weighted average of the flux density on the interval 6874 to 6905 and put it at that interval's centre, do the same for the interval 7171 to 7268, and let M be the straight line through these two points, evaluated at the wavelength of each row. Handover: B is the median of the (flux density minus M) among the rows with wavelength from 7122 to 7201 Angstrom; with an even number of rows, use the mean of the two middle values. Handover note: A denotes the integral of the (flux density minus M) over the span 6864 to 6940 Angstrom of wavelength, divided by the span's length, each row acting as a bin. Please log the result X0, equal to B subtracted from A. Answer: -0.7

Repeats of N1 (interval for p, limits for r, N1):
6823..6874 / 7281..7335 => 11.2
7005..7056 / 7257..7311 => 11.9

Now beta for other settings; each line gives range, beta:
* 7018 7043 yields 7019.18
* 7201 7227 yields 7202.55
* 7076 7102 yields 7077.61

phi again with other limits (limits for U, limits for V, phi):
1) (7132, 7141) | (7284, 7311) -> 102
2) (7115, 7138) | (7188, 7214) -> 77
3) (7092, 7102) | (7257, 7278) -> 94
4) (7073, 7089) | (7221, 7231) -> 26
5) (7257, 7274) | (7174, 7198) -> 33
